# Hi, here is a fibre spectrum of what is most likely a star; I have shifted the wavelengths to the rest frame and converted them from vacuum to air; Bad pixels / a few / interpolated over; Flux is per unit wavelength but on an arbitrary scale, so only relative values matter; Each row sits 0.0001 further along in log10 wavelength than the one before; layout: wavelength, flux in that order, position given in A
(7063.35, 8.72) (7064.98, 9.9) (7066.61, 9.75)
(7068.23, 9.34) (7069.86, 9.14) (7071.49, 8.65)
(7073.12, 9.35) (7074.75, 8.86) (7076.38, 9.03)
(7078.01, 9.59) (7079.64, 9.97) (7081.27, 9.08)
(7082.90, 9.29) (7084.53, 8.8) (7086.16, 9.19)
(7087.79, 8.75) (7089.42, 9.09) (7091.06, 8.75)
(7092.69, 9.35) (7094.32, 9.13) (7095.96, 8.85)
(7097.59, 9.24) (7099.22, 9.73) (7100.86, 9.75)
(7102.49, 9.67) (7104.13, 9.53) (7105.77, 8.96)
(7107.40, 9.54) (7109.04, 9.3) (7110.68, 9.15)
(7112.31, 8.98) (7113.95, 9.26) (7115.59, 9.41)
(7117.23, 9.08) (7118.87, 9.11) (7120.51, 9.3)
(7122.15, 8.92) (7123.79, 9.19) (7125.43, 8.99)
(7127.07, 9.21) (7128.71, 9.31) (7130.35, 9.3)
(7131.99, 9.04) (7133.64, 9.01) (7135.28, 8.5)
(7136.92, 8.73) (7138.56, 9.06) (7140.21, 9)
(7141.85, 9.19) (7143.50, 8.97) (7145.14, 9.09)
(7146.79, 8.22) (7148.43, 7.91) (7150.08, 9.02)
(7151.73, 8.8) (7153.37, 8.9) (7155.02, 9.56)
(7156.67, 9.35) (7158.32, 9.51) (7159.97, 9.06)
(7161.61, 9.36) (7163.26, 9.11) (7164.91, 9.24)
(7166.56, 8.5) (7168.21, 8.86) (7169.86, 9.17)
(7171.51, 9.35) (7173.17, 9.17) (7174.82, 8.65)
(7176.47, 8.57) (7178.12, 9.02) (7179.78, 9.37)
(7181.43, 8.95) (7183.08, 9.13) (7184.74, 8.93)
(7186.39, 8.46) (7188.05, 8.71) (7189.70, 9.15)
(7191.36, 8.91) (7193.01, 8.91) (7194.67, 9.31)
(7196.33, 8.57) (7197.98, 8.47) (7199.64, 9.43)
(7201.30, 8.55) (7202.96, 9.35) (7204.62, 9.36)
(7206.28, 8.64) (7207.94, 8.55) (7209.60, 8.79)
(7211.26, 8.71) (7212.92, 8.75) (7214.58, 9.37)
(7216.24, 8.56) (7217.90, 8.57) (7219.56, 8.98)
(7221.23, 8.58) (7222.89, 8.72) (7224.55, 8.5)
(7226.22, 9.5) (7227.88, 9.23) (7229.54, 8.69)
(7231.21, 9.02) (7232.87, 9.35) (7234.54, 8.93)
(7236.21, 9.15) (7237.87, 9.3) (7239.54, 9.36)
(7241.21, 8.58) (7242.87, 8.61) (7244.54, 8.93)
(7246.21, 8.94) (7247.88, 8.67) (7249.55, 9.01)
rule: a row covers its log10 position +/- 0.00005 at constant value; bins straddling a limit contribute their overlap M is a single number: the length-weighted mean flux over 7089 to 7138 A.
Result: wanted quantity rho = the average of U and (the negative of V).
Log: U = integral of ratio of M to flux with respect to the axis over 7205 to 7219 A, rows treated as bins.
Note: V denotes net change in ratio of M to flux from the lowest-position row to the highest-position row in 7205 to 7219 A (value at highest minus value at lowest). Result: 7.3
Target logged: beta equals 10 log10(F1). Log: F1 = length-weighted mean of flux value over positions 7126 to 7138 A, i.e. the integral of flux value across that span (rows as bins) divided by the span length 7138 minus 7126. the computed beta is 9.55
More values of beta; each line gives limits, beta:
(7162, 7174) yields 9.57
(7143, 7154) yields 9.39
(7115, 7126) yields 9.61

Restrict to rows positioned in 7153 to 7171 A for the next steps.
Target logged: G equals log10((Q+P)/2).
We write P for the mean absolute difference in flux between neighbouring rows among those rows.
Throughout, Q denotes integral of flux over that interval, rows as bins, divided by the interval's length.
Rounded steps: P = 0.36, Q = 9.16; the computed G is 0.677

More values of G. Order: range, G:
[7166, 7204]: 0.669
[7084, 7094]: 0.673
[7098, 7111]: 0.686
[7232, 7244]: 0.668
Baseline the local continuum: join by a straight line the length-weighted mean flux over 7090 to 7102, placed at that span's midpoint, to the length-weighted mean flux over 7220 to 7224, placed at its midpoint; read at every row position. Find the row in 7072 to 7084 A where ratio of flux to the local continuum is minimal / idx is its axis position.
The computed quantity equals 7074.75 A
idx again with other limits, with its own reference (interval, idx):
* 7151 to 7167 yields 7166.56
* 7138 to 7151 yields 7148.43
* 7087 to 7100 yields 7087.79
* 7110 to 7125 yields 7122.15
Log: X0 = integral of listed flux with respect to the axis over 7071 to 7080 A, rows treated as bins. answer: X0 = 83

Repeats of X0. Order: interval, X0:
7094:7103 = 85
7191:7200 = 80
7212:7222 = 88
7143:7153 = 87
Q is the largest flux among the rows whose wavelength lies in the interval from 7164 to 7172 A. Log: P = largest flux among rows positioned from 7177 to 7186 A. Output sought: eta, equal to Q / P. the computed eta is 1.00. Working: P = 9.37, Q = 9.35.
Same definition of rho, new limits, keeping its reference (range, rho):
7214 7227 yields 6.8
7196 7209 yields 6.7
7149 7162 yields 6.5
